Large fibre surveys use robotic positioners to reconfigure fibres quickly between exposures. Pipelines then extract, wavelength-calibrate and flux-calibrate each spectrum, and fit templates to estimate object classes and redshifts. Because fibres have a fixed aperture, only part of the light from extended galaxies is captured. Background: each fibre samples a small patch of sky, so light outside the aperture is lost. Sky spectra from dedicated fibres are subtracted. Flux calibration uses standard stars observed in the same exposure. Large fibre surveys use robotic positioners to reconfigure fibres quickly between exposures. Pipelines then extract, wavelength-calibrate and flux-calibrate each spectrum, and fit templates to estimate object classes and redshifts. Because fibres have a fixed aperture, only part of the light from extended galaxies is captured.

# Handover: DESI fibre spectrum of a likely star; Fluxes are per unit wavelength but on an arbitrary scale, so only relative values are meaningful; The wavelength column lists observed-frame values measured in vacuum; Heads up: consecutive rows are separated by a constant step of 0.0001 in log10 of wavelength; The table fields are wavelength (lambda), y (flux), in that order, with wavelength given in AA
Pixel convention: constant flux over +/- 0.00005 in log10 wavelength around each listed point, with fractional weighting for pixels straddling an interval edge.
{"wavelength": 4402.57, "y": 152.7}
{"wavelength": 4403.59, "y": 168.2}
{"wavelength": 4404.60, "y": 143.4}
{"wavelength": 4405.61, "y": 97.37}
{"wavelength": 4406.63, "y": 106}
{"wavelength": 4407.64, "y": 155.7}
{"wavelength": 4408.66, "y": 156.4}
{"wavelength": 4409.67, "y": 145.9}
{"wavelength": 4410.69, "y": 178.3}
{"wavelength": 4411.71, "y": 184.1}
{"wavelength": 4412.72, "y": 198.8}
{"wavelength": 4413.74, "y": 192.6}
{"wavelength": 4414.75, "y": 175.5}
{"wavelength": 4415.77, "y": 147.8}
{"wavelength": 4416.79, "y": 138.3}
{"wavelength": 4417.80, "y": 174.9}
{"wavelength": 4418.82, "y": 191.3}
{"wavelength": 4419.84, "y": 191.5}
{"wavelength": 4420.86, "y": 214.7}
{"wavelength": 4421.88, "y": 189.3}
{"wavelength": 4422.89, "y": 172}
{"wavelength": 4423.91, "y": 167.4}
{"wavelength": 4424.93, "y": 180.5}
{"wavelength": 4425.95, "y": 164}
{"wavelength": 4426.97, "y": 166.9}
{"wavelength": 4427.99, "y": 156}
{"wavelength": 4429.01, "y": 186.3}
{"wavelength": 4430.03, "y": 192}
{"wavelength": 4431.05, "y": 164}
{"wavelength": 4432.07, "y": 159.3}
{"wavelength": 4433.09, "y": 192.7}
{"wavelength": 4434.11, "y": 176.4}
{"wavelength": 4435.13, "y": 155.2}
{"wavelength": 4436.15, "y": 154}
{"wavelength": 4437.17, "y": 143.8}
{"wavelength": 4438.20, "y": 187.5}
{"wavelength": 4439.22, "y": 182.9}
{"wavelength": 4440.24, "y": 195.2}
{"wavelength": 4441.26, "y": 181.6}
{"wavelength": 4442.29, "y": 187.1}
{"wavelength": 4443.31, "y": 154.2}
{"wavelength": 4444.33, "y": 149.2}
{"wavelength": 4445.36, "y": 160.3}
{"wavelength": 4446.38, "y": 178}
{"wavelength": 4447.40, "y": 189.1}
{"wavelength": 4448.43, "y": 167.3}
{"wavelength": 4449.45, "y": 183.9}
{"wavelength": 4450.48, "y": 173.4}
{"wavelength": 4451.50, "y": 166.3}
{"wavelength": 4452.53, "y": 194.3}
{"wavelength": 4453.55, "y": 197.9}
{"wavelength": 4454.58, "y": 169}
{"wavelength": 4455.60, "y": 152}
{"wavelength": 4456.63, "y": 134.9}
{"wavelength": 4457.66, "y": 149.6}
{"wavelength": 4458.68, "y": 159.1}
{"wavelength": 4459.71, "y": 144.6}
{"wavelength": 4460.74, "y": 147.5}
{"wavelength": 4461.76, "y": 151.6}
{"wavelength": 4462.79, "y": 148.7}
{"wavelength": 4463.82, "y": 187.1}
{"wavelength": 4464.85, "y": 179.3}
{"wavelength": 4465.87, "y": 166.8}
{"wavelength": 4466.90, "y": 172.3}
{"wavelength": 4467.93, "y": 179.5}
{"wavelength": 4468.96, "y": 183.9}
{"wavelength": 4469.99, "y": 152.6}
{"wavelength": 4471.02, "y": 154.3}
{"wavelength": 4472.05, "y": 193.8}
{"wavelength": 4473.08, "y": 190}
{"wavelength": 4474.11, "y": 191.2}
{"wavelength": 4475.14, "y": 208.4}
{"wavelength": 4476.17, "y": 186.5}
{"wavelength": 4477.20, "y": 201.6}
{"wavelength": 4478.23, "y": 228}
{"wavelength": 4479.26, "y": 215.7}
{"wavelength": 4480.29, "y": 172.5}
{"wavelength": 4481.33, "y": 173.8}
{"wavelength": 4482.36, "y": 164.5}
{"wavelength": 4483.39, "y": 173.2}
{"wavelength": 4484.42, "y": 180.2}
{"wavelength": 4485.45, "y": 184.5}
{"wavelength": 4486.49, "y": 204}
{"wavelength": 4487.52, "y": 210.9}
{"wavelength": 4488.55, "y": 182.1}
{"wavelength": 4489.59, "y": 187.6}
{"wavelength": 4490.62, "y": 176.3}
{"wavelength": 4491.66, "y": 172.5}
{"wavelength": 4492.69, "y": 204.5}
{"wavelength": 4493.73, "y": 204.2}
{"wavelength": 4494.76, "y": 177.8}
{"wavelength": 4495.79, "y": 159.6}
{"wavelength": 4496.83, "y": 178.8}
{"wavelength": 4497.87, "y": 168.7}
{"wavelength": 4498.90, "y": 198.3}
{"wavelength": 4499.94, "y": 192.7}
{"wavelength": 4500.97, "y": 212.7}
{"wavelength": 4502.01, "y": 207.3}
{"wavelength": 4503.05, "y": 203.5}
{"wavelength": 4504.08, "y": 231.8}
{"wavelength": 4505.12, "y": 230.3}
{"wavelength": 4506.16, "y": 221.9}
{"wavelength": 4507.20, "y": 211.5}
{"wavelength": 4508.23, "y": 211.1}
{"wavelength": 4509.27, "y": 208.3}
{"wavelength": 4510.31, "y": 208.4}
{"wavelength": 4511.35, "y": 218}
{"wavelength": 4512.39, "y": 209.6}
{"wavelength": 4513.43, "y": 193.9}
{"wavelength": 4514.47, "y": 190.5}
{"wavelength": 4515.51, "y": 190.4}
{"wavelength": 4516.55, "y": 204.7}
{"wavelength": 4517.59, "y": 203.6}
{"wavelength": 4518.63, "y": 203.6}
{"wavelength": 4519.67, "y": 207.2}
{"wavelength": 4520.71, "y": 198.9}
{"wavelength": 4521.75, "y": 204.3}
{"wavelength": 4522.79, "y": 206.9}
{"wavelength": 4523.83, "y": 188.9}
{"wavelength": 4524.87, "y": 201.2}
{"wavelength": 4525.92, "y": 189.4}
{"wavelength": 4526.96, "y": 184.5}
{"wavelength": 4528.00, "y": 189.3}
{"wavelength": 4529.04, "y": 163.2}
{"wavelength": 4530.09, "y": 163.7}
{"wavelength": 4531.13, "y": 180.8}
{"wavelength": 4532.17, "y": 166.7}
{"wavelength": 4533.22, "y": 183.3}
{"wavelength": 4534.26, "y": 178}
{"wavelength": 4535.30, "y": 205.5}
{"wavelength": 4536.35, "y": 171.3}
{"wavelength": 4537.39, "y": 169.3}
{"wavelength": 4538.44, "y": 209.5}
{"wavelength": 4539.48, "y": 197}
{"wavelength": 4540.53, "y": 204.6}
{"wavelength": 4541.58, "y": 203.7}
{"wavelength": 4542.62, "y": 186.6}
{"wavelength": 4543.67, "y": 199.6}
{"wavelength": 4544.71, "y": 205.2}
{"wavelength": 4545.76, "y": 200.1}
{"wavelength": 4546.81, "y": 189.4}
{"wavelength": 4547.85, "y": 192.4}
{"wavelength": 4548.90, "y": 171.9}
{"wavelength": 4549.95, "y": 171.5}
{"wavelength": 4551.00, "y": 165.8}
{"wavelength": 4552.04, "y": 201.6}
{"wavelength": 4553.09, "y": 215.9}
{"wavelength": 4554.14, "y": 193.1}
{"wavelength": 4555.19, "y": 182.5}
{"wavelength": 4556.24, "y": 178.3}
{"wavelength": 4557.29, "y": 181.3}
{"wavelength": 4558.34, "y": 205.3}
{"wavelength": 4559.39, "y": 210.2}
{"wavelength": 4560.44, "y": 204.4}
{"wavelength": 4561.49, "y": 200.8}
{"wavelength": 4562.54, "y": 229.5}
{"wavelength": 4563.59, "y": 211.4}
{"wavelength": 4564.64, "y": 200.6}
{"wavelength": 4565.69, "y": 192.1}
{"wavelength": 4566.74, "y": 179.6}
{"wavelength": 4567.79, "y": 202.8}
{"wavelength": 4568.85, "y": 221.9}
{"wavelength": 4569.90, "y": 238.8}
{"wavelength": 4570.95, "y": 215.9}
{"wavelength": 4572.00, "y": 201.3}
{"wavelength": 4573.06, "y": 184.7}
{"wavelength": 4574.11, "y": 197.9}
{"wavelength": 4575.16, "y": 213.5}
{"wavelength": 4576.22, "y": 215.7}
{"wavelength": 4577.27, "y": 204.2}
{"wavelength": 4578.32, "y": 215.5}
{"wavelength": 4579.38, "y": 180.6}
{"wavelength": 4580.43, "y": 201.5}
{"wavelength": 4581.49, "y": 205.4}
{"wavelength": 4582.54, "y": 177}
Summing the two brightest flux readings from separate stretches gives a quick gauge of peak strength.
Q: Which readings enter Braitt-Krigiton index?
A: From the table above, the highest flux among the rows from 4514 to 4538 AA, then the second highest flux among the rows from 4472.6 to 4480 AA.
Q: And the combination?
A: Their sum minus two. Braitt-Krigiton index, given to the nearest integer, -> 421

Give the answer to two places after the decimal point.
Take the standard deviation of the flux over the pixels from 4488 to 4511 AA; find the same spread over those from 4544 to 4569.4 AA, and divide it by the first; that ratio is 0.82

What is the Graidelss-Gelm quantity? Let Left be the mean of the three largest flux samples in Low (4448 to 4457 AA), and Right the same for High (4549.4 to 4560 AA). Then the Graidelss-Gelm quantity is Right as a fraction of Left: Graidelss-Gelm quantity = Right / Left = 1.10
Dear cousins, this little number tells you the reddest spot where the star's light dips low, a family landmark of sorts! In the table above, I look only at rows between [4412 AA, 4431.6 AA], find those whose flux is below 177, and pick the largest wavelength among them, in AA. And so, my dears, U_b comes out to 4431.05 AA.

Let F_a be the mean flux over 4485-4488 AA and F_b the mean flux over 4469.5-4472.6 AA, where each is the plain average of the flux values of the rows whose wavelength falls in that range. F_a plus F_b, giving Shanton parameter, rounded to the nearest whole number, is 367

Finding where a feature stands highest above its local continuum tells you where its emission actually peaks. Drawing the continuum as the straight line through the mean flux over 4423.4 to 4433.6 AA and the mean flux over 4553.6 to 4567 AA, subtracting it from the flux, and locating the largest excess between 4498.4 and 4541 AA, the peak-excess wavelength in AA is 4504.08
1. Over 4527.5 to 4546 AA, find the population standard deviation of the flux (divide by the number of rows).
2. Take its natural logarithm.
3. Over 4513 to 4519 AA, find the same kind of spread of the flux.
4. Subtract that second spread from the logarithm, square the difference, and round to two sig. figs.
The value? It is 13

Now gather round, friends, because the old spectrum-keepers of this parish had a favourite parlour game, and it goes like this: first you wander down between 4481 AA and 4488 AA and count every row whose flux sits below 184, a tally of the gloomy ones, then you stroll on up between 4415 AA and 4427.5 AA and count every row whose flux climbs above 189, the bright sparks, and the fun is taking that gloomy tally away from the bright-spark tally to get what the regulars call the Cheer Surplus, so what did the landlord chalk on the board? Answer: 0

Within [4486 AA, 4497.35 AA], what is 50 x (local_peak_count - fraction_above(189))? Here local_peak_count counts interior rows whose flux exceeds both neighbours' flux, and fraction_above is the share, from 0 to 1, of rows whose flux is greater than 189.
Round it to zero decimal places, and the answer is 132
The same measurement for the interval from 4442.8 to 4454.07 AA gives 86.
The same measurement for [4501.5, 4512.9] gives 50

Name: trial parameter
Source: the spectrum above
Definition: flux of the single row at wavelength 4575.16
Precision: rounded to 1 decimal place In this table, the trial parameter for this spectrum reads 213.5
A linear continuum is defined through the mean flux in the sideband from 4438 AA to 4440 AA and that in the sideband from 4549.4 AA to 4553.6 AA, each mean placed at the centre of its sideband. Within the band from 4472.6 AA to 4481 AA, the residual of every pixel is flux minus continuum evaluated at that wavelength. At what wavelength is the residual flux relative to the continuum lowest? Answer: 4480.29 AA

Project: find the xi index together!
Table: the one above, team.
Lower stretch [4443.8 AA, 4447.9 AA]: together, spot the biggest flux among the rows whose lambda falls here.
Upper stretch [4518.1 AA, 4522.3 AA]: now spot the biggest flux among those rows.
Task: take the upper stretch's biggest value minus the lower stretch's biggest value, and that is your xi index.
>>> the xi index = 18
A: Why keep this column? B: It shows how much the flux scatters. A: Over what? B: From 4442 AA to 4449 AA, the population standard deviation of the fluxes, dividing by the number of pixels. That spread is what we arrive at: 14.6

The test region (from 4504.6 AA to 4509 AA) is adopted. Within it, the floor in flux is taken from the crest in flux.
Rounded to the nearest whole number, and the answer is 19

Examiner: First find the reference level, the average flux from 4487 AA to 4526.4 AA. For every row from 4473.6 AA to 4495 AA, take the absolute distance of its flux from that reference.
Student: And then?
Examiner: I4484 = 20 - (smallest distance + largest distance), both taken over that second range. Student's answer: -17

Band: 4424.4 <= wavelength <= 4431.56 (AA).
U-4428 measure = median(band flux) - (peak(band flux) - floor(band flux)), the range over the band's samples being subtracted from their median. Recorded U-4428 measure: 131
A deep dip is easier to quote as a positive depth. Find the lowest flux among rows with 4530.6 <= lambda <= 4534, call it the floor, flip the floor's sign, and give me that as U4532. -167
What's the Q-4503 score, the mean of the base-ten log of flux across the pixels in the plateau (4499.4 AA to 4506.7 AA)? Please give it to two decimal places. 2.33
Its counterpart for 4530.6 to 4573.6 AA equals 2.29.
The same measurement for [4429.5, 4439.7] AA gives 2.23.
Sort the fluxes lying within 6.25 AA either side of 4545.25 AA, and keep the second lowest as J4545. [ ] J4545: 171.5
